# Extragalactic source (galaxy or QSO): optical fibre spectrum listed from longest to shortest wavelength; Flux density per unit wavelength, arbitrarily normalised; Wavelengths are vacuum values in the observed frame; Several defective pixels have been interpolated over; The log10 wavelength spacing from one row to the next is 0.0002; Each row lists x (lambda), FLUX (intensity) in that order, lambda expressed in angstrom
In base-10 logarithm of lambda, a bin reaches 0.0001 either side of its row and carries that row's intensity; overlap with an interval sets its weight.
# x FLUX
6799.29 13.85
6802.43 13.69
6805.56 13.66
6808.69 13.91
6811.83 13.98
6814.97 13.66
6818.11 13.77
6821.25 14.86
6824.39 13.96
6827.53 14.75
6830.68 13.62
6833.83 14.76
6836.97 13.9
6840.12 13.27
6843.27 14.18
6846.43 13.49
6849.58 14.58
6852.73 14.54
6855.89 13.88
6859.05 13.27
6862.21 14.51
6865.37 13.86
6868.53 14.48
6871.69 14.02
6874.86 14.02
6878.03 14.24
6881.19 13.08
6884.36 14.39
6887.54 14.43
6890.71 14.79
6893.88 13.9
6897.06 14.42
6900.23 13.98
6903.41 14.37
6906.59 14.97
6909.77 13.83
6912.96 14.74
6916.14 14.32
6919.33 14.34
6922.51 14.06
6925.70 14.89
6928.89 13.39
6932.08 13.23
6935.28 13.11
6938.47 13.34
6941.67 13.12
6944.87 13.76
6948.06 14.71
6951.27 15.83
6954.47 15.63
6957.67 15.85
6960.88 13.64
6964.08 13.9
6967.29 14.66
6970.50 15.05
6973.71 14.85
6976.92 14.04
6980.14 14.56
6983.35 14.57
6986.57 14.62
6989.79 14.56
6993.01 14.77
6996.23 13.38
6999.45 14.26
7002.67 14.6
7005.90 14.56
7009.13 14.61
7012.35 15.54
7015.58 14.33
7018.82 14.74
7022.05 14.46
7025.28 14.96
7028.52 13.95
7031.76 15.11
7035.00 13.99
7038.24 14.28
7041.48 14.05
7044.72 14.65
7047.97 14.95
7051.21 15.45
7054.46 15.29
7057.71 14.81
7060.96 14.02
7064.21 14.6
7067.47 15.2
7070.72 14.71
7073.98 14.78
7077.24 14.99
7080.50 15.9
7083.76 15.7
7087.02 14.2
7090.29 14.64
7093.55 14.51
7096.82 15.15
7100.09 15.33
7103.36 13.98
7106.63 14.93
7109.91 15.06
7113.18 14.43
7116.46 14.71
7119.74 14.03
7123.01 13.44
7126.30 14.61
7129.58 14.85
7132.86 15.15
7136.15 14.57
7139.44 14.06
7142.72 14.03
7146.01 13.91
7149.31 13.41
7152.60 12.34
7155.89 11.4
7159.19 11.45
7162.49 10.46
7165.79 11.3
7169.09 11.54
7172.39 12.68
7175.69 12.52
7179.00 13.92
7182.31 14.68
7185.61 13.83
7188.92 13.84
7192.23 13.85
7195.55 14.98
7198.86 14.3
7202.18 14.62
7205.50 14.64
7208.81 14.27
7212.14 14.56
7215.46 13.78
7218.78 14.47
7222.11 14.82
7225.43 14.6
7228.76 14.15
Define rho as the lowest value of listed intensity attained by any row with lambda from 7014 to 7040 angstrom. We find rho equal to 13.95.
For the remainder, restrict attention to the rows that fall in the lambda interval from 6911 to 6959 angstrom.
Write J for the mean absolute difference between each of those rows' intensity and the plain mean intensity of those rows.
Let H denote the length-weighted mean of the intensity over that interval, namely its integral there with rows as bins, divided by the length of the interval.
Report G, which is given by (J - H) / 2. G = -6.7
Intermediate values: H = 14.3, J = 0.80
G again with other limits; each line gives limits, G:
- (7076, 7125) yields -7.1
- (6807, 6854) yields -6.8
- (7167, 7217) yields -6.6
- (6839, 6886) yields -6.8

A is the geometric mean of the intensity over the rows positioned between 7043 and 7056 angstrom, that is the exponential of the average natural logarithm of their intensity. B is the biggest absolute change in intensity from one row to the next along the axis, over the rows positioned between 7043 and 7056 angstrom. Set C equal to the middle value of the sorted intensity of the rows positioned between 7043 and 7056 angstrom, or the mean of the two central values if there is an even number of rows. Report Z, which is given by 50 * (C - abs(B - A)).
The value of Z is 27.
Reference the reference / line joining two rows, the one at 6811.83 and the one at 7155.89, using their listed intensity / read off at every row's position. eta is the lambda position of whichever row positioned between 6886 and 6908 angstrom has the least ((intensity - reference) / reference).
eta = 6893.88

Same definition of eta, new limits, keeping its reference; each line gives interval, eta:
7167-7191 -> 7169.09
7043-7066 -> 7060.96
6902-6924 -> 6909.77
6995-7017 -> 6996.23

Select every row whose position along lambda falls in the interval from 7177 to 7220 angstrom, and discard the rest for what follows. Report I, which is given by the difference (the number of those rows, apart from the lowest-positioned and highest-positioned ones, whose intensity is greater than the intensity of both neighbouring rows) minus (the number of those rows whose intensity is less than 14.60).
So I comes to -5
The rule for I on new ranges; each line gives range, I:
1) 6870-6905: -7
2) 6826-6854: -4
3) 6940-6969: -2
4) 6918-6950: -6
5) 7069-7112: 0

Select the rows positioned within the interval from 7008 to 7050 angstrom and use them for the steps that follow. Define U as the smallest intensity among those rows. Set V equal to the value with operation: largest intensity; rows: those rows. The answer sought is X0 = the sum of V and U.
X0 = 29.5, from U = 13.95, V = 15.54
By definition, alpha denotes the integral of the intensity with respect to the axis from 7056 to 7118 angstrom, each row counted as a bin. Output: 919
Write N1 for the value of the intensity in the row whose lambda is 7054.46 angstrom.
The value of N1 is 15.29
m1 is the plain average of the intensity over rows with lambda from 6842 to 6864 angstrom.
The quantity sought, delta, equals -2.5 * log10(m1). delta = -2.870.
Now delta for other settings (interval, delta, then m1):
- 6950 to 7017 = -2.915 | 14.7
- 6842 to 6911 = -2.877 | 14.1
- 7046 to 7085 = -2.943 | 15.0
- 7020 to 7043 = -2.896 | 14.4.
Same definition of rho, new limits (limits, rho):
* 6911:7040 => 13.11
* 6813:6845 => 13.27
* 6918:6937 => 13.11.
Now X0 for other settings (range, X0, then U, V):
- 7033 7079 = 29.4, 13.99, 15.45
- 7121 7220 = 25.6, 10.46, 15.15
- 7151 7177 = 23.1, 10.46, 12.68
